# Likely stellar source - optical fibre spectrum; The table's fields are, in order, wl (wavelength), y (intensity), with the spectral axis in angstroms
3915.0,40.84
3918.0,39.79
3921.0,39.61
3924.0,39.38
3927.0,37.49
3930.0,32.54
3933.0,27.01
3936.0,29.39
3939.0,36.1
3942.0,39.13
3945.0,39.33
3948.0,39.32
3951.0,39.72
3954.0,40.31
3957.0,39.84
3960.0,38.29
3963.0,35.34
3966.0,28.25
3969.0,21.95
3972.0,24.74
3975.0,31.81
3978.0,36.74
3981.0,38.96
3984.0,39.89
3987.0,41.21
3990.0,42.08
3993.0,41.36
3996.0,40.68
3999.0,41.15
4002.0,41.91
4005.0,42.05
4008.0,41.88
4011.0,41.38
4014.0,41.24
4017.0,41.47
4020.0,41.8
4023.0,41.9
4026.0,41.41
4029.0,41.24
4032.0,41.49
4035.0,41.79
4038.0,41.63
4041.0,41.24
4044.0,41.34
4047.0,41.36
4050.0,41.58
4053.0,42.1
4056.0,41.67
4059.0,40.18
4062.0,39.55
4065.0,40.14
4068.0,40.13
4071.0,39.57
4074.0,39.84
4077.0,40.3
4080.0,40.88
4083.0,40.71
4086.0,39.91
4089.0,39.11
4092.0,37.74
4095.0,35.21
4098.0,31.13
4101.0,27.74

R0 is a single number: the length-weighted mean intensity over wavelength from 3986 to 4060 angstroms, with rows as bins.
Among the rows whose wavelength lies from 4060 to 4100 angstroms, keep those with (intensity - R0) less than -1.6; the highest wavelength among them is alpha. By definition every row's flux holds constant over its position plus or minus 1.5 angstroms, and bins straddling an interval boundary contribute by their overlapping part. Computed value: 4098.0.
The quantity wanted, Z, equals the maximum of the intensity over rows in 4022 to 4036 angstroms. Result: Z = 41.9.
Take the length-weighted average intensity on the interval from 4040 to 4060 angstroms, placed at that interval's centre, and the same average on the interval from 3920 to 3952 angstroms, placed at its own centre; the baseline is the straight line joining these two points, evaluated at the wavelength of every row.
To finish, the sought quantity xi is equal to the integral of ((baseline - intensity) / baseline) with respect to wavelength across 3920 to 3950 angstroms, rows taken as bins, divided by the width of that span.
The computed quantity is 0.01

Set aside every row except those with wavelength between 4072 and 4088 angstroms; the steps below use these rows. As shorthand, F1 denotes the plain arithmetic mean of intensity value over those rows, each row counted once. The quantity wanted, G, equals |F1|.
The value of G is 40.3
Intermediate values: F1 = 40.3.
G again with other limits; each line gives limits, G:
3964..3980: 28.7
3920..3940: 34.5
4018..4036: 41.6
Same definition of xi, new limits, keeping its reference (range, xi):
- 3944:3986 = 0.06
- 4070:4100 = 0.11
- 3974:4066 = -0.02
